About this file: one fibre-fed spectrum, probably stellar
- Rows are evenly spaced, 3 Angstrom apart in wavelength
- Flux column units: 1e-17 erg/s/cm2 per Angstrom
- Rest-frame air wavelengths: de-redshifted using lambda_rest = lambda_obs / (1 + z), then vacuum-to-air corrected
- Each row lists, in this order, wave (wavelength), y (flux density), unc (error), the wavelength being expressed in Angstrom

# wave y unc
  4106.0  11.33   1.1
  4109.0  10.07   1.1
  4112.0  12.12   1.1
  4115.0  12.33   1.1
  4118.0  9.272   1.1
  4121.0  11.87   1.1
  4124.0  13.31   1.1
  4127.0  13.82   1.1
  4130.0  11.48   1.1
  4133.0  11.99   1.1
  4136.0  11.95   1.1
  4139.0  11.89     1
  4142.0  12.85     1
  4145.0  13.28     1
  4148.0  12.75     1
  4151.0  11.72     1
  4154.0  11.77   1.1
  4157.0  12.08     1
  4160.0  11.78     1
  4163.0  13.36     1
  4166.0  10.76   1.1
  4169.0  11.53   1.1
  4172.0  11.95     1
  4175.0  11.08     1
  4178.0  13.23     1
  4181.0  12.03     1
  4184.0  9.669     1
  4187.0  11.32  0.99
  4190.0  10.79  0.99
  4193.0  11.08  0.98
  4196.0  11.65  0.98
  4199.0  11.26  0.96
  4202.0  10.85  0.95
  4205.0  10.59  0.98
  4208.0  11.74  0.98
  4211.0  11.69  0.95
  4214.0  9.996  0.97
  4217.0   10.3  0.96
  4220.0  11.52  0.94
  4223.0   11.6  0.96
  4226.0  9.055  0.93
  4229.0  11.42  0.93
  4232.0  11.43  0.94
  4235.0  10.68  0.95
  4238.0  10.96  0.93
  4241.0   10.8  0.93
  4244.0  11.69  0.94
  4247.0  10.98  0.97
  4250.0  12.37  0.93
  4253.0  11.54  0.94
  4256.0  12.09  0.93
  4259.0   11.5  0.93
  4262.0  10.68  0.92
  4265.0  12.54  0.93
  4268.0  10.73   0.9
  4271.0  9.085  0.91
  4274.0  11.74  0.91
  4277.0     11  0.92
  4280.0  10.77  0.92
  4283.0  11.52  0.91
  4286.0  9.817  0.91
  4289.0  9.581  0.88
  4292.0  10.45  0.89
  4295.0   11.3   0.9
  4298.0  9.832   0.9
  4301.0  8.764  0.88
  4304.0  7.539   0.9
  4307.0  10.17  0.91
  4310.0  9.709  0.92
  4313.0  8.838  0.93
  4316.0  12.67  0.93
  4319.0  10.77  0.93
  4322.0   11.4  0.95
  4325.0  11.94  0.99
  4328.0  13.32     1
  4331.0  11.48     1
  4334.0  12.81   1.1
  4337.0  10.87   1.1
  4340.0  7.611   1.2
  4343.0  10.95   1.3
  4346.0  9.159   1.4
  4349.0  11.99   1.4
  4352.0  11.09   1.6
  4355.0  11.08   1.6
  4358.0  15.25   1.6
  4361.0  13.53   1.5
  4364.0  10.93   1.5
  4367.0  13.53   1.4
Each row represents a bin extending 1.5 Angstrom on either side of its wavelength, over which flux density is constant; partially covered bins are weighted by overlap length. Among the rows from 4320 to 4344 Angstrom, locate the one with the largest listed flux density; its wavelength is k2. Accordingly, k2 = 4328.0 Angstrom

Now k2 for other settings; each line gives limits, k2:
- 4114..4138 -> 4127.0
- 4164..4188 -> 4178.0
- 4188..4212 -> 4208.0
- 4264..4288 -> 4265.0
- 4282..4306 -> 4283.0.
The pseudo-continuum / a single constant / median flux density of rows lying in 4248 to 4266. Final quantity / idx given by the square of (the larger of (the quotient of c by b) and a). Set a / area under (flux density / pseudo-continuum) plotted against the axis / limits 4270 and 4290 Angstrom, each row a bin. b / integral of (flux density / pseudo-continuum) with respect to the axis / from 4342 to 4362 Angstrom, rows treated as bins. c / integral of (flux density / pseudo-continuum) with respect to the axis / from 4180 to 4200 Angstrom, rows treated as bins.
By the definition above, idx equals 320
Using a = 17.9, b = 20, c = 18.8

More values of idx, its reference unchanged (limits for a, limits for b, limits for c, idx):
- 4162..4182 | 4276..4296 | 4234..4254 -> 410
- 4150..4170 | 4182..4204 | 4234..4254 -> 404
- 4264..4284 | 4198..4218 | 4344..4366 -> 347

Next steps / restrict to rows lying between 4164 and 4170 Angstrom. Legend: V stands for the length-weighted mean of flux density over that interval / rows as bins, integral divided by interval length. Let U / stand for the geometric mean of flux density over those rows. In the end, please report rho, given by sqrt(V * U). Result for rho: 11.2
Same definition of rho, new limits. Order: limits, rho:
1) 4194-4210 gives 11.2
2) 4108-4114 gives 11.2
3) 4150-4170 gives 11.9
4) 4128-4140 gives 11.9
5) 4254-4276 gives 11.2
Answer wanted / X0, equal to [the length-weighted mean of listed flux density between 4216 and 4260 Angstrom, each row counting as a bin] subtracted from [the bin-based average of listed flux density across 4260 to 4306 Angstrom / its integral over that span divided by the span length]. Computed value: -0.8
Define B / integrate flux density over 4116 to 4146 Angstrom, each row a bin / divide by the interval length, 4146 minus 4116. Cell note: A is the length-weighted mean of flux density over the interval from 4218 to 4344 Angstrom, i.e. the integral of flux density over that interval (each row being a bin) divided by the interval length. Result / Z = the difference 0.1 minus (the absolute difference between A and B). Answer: -1.2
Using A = 10.8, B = 12.2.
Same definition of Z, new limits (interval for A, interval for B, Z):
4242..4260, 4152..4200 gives 0.0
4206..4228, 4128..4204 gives -0.8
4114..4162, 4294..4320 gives -2.1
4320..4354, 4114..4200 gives -0.6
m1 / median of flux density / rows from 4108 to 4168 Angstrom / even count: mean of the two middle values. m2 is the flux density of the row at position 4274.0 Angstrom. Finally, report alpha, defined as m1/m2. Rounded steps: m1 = 12.0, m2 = 11.74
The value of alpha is 1.02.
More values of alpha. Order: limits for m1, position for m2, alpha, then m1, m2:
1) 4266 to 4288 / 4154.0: 0.92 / 10.8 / 11.77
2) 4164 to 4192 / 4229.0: 0.99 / 11.3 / 11.42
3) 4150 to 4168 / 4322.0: 1.03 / 11.8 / 11.4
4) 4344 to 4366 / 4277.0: 1.01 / 11.1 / 11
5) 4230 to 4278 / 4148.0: 0.88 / 11.2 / 12.75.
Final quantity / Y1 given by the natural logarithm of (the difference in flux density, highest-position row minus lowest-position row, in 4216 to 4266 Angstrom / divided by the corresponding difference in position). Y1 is -3.1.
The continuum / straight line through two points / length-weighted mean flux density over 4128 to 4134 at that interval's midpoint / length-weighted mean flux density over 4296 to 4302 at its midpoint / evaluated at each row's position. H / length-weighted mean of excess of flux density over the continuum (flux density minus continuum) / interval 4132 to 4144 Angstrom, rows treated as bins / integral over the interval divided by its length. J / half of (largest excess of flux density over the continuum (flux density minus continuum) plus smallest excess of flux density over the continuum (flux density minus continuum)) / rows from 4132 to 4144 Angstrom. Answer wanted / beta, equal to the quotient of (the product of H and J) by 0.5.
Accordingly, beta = 0.5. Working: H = 0.4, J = 0.6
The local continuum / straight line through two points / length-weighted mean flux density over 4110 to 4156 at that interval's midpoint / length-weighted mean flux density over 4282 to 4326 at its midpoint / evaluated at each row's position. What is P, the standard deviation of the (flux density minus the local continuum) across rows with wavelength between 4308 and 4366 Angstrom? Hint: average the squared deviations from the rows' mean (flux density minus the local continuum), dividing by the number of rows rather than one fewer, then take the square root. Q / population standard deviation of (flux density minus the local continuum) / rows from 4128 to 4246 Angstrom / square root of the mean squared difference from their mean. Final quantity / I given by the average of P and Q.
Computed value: 1.3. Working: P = 1.8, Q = 0.8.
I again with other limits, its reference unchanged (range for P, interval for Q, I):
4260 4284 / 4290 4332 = 1.3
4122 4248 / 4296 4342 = 1.3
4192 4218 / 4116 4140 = 0.9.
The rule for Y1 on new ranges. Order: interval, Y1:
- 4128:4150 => -2.7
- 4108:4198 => -4.0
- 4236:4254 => -3.3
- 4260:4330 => -3.2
